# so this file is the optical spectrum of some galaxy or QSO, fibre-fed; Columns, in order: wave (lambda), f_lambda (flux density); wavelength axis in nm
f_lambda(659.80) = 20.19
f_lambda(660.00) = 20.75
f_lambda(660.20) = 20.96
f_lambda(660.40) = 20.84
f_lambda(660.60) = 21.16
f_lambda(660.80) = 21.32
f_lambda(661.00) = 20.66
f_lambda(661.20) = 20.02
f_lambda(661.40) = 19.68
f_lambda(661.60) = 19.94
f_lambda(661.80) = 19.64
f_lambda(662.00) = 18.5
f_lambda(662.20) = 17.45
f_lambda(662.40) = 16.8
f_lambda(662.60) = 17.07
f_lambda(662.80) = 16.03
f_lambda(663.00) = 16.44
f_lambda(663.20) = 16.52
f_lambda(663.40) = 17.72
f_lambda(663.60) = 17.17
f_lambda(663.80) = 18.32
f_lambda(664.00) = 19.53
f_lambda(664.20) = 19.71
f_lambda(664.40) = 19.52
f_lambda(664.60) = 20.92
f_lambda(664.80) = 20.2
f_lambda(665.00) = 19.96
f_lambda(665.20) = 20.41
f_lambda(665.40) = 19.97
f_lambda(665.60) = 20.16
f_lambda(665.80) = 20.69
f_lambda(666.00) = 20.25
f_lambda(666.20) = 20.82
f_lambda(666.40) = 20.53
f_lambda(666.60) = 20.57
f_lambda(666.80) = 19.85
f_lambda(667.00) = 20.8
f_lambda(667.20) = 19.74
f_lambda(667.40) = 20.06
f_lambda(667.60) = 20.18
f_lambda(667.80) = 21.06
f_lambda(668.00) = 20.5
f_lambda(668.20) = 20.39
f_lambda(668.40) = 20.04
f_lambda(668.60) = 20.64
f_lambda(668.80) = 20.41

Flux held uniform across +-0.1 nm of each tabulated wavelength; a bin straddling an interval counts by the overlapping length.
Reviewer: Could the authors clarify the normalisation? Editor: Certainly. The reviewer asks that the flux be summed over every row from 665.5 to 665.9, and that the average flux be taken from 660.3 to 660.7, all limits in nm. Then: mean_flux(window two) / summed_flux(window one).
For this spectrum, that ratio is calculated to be 0.514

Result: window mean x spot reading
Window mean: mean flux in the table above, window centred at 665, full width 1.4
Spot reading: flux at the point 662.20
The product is 352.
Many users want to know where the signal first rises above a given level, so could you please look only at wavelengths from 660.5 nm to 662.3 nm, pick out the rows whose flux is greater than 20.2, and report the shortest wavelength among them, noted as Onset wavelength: 660.60 nm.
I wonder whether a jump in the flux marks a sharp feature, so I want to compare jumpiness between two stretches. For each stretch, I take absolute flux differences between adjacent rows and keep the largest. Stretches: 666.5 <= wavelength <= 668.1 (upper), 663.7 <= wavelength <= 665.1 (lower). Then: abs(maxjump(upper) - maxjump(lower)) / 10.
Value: 0.03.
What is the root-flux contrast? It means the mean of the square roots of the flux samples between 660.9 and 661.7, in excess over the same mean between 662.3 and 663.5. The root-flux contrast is 0.39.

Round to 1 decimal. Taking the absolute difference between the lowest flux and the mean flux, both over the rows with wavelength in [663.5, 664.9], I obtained 2.2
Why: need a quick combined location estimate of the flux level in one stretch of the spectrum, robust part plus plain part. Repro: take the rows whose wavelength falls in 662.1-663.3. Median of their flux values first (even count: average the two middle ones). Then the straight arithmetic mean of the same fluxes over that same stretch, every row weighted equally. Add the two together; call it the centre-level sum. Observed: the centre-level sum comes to 33.4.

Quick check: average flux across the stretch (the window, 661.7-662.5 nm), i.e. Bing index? 18.1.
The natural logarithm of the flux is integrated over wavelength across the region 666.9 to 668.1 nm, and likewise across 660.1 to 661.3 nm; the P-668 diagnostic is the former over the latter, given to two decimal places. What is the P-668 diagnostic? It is 0.99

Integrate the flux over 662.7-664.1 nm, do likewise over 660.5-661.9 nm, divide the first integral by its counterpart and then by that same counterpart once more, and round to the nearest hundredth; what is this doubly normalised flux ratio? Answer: 0.03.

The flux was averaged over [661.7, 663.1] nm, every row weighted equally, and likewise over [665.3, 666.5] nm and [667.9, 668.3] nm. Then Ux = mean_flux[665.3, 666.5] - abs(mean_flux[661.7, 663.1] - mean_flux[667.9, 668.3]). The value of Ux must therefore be 17.4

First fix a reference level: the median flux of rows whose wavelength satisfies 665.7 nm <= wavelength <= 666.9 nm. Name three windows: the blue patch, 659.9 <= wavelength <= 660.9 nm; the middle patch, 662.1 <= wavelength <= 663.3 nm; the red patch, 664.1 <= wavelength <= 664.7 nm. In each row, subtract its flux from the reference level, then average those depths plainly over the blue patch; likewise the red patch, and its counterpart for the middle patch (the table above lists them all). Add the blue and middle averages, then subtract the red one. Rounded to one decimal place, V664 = 2.9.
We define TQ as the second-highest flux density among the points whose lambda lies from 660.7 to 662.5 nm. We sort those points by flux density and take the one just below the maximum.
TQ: 20.66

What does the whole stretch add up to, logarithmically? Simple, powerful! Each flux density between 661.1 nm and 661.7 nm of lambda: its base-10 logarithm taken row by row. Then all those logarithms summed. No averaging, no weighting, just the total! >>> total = 3.9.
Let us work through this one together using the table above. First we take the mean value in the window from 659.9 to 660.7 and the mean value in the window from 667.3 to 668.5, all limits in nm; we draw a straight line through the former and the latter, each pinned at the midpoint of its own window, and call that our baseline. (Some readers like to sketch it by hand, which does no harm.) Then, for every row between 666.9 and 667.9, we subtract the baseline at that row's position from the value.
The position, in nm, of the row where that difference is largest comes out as 667.80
